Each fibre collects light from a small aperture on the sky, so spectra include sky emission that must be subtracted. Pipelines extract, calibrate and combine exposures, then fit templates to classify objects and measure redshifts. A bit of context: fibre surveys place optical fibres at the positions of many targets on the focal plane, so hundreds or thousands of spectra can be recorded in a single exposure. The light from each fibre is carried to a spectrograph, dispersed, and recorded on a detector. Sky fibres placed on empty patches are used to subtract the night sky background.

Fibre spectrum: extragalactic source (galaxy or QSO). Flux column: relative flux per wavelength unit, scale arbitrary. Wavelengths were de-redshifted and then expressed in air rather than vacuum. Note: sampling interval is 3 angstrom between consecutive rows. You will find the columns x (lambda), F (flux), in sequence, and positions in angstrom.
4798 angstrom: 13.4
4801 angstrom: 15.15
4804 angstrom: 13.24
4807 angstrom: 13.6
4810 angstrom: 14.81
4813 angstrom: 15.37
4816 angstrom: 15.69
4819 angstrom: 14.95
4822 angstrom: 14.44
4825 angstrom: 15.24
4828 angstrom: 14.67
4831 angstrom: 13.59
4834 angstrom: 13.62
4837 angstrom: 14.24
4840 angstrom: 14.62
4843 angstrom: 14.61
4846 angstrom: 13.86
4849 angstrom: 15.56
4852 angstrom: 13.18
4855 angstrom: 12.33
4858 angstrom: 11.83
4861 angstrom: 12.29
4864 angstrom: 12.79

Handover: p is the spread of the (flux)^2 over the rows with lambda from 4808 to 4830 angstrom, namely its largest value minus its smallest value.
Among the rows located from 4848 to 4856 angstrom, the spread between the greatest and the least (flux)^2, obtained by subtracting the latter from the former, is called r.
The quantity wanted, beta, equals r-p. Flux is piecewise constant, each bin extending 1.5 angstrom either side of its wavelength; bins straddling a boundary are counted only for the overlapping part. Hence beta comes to 52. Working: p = 38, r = 90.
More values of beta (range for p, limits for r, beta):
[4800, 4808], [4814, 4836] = 7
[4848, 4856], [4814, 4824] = -52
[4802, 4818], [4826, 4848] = -40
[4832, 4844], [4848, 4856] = 62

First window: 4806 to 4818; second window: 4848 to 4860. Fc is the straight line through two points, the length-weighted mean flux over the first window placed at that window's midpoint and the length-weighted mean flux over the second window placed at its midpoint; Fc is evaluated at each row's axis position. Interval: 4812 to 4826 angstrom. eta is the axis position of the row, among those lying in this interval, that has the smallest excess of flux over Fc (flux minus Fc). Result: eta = 4822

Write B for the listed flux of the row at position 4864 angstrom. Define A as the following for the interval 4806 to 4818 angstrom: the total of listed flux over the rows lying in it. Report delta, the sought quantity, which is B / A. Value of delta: 0.215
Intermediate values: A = 59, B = 12.79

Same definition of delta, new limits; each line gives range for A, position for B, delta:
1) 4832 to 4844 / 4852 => 0.231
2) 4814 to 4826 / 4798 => 0.222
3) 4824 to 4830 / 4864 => 0.428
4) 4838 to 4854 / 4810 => 0.206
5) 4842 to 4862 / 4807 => 0.145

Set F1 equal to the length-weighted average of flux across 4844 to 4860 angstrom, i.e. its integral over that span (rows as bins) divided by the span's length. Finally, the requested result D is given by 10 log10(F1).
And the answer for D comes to 11.26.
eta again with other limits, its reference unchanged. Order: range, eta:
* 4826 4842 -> 4831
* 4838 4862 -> 4858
